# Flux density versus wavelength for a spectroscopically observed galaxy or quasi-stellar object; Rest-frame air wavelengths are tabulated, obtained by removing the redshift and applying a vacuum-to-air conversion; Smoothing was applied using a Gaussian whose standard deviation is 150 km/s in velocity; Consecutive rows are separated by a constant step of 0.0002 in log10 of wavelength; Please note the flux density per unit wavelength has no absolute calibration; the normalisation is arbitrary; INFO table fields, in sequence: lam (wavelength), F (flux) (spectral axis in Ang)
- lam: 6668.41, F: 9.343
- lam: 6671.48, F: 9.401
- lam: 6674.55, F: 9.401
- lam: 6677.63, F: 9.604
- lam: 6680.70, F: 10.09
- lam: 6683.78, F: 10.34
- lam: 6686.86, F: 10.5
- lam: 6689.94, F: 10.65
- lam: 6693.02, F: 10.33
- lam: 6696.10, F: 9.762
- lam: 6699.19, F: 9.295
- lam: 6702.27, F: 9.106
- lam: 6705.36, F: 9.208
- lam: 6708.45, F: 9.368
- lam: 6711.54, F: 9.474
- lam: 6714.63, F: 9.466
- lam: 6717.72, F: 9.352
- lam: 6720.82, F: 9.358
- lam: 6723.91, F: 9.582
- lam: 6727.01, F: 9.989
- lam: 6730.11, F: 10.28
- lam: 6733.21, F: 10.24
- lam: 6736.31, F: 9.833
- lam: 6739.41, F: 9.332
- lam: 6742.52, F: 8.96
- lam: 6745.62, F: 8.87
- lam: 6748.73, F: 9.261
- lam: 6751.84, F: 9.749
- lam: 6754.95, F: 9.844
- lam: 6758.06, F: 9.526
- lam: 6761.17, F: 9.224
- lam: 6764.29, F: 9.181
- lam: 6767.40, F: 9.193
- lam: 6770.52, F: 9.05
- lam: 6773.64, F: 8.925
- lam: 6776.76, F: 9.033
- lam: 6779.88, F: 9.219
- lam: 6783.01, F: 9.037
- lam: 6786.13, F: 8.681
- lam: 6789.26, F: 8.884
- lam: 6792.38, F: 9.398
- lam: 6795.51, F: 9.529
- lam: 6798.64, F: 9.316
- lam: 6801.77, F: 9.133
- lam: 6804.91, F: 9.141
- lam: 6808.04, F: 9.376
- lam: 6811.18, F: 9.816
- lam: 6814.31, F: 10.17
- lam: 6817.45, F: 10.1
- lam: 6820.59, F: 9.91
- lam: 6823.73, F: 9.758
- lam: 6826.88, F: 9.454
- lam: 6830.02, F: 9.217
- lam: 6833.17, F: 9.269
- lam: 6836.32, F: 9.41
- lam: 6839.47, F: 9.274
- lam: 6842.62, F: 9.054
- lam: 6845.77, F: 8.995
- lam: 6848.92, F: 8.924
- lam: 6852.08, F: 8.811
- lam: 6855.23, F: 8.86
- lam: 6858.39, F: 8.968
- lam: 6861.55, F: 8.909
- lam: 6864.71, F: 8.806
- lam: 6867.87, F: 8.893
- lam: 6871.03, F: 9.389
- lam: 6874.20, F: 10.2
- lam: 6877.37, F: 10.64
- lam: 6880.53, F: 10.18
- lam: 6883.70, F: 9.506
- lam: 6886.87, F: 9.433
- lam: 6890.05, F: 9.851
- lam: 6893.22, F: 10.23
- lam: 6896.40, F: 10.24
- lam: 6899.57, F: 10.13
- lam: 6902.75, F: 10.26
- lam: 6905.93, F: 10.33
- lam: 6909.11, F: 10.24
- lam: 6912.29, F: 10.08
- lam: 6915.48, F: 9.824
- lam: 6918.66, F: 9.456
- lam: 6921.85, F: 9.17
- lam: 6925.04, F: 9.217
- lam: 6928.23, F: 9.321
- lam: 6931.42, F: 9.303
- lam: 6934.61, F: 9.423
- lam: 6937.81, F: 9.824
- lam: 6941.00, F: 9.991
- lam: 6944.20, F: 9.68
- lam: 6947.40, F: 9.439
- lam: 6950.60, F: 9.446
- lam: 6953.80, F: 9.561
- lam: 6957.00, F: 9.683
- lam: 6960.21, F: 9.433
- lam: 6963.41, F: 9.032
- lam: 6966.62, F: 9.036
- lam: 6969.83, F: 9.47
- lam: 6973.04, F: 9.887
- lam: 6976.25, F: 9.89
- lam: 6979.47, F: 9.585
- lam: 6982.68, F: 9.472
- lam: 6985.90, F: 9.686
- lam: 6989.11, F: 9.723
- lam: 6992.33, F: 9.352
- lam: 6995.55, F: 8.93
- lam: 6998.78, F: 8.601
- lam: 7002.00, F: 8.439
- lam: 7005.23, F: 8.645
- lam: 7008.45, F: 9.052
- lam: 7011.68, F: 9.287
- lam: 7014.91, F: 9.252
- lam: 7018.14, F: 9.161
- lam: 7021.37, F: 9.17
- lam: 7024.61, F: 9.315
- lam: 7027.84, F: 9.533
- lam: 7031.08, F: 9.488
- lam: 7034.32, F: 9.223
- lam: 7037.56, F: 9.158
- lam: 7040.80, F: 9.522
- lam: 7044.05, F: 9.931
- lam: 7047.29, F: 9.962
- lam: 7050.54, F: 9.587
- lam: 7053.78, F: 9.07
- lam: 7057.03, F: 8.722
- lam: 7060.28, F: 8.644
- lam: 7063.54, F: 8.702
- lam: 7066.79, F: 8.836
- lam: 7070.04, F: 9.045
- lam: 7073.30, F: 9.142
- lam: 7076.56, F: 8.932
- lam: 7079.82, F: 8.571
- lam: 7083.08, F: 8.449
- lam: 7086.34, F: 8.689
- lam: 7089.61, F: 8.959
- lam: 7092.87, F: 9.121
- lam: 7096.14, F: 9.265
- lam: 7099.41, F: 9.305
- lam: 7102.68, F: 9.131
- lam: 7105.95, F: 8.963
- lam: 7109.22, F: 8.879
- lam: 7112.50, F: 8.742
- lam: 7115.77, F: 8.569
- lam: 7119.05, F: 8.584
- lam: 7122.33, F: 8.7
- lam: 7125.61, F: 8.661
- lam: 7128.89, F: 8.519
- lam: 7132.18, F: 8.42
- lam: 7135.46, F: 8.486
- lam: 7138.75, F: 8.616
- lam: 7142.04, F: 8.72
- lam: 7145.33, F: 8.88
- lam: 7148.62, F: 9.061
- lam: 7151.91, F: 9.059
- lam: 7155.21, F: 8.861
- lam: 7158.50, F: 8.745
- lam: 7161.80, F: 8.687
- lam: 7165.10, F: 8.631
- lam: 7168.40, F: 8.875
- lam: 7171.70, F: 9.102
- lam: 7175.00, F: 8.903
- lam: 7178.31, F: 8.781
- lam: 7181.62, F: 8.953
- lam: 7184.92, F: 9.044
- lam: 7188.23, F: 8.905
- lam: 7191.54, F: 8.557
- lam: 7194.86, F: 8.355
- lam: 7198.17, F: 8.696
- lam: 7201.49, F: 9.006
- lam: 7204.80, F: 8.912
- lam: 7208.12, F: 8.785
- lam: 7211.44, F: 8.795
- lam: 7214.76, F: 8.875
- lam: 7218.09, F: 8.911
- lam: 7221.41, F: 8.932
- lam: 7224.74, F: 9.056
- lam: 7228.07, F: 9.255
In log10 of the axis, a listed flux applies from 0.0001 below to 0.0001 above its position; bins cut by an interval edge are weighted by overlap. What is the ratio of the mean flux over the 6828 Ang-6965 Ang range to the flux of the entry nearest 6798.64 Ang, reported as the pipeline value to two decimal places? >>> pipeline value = 1.02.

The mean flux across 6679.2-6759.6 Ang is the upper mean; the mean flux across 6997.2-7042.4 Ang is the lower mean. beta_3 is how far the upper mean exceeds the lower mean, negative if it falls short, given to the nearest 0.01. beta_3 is 0.55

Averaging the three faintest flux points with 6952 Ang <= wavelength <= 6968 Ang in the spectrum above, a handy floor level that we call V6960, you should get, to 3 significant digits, 9.17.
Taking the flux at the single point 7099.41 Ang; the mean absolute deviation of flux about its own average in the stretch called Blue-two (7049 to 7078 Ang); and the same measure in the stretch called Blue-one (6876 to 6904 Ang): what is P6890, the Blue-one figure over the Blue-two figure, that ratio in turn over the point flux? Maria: 0.149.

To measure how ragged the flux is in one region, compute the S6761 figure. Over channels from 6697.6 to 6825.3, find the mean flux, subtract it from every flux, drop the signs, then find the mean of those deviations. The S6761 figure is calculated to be 0.32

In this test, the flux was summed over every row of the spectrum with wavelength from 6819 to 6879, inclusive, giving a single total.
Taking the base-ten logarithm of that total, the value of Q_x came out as 2.2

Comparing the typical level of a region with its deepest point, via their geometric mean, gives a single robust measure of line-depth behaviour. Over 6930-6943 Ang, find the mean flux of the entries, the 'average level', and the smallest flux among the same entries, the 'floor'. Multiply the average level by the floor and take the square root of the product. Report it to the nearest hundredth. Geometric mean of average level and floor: 9.47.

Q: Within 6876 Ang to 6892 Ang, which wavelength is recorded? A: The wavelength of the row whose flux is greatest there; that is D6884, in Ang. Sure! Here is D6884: 6877.37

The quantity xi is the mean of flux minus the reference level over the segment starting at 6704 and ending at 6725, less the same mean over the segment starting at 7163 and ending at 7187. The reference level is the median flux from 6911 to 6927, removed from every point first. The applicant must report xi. 0.50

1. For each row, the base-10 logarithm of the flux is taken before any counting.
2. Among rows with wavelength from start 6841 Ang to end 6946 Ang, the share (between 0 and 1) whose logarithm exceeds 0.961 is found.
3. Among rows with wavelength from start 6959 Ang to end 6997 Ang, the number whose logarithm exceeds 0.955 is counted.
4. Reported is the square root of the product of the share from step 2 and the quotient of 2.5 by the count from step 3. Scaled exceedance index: 0.41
